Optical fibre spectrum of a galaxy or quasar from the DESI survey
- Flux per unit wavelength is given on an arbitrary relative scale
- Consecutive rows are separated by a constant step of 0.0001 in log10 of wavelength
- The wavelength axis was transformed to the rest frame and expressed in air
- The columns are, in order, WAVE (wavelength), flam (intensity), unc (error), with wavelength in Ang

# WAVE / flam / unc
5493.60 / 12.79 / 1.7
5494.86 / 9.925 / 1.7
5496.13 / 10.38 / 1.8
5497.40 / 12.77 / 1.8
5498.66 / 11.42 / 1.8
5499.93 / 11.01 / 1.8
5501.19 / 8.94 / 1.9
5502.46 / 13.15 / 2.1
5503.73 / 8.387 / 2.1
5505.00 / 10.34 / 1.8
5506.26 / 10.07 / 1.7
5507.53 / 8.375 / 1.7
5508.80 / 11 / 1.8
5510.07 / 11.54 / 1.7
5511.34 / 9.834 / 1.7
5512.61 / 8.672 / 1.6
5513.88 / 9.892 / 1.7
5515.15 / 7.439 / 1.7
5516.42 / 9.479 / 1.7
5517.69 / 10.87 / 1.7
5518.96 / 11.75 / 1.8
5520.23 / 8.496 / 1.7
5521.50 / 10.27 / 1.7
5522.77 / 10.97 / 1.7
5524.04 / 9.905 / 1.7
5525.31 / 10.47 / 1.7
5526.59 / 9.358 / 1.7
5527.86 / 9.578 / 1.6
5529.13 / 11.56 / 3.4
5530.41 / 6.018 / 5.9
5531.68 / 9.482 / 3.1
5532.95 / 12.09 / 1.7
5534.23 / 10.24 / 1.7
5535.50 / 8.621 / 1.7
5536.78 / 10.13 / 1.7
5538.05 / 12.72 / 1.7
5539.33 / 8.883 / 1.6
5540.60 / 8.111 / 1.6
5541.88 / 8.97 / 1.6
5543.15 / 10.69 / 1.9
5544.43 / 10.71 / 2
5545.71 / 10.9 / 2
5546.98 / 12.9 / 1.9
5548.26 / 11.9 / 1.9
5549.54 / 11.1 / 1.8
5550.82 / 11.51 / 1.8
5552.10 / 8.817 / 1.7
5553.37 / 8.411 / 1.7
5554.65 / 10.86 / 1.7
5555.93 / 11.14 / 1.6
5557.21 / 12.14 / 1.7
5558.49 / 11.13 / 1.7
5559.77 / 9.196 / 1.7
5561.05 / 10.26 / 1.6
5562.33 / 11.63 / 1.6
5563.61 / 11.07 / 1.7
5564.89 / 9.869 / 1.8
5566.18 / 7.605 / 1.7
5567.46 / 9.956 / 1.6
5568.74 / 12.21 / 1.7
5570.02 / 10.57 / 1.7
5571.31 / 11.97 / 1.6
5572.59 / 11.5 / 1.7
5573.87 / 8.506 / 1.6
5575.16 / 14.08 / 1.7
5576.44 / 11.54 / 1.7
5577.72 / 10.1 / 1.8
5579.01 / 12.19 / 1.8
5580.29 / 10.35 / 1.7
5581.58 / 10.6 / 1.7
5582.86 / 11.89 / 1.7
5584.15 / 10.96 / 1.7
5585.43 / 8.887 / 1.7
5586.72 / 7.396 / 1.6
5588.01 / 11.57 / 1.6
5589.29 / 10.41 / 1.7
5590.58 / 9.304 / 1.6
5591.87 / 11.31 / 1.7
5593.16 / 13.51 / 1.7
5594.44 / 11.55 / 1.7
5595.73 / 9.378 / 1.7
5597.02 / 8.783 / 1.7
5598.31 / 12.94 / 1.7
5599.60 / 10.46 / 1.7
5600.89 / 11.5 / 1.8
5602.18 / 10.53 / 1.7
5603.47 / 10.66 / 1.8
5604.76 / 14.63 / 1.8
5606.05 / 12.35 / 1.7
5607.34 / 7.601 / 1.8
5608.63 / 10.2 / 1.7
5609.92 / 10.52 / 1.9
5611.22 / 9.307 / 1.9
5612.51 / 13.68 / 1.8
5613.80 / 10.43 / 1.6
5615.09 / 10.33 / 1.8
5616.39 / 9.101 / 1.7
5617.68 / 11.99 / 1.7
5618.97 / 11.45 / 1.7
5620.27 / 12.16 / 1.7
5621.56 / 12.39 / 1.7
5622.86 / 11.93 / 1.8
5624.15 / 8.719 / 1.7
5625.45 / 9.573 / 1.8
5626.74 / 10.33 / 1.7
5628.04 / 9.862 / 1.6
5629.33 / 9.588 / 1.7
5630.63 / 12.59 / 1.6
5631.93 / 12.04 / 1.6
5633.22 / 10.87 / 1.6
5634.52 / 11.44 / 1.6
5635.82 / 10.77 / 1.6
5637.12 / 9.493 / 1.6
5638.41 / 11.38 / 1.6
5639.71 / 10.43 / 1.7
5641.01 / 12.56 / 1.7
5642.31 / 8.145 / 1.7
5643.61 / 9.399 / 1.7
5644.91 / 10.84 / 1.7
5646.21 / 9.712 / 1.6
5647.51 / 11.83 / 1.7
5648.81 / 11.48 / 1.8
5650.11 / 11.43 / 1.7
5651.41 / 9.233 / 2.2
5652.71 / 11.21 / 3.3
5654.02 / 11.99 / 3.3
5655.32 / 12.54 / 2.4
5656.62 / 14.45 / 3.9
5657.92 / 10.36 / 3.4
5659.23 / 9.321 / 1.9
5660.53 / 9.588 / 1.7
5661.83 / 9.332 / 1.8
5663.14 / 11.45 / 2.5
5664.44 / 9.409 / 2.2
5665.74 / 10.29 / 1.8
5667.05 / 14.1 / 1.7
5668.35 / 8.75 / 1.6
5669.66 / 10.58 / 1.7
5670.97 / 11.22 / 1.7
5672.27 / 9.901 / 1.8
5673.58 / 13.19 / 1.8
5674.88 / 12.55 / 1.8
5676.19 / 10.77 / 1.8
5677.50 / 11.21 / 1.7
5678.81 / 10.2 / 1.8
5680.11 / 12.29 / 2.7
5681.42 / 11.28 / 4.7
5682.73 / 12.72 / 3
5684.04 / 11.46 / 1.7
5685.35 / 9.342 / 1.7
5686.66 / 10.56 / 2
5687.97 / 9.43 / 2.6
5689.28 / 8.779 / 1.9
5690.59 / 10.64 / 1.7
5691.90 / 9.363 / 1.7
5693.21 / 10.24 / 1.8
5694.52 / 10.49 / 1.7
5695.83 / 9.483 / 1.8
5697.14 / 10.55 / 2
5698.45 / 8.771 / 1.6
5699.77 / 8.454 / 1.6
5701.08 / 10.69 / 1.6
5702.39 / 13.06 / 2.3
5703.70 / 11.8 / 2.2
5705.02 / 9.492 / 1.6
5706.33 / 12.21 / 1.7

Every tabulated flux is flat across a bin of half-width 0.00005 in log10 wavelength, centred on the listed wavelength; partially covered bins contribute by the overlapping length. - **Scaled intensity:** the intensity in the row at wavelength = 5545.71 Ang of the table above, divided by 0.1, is 109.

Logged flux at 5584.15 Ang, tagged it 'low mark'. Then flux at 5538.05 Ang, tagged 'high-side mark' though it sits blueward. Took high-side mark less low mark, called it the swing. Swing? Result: 1.8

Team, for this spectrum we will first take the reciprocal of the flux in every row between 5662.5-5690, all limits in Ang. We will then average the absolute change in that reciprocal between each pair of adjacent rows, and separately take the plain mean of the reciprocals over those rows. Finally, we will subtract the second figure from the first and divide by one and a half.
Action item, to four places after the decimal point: -0.0526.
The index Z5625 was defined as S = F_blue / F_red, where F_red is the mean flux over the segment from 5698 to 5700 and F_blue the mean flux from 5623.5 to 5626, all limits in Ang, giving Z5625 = 1.06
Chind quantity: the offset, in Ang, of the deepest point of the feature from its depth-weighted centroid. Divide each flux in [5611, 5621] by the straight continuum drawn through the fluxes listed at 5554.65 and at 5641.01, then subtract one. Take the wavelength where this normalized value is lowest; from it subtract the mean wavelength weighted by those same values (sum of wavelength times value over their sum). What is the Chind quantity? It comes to 1.5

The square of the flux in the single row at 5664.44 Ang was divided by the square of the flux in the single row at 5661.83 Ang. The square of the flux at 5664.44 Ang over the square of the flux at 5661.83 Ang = 1.02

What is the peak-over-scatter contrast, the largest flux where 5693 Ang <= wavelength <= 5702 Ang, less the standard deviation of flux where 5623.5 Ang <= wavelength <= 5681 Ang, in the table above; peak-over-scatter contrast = 9.3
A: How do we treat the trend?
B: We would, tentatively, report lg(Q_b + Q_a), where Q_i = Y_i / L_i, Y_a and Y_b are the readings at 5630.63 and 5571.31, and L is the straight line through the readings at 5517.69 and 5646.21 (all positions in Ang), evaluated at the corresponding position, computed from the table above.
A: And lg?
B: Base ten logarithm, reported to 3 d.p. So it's 0.386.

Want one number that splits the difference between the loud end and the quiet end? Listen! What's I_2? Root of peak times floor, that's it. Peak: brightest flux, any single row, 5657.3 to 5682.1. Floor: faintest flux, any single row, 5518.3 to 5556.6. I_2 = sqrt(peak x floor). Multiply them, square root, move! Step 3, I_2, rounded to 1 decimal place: 9.2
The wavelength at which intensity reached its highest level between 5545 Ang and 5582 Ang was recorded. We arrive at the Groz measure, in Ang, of 5575.16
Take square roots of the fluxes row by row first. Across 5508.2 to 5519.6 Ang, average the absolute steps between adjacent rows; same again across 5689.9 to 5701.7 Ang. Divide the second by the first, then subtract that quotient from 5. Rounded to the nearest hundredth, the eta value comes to 4.24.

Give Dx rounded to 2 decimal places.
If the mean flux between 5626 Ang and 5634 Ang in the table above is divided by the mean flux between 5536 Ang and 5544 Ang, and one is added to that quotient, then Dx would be 2.10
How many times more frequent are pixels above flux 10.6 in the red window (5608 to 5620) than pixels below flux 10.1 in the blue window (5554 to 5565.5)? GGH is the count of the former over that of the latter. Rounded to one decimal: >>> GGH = 1.5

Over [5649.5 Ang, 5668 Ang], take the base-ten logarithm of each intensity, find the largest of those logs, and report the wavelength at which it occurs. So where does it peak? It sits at 5656.62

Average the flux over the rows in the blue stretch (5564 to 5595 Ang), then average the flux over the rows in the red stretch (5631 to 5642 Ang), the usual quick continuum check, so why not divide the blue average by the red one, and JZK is 0.97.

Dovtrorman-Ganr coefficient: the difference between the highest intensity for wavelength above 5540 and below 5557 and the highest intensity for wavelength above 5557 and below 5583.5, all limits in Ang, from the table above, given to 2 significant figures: -1.2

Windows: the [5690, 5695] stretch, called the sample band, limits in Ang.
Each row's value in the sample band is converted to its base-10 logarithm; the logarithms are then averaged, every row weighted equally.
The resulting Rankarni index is 1.01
